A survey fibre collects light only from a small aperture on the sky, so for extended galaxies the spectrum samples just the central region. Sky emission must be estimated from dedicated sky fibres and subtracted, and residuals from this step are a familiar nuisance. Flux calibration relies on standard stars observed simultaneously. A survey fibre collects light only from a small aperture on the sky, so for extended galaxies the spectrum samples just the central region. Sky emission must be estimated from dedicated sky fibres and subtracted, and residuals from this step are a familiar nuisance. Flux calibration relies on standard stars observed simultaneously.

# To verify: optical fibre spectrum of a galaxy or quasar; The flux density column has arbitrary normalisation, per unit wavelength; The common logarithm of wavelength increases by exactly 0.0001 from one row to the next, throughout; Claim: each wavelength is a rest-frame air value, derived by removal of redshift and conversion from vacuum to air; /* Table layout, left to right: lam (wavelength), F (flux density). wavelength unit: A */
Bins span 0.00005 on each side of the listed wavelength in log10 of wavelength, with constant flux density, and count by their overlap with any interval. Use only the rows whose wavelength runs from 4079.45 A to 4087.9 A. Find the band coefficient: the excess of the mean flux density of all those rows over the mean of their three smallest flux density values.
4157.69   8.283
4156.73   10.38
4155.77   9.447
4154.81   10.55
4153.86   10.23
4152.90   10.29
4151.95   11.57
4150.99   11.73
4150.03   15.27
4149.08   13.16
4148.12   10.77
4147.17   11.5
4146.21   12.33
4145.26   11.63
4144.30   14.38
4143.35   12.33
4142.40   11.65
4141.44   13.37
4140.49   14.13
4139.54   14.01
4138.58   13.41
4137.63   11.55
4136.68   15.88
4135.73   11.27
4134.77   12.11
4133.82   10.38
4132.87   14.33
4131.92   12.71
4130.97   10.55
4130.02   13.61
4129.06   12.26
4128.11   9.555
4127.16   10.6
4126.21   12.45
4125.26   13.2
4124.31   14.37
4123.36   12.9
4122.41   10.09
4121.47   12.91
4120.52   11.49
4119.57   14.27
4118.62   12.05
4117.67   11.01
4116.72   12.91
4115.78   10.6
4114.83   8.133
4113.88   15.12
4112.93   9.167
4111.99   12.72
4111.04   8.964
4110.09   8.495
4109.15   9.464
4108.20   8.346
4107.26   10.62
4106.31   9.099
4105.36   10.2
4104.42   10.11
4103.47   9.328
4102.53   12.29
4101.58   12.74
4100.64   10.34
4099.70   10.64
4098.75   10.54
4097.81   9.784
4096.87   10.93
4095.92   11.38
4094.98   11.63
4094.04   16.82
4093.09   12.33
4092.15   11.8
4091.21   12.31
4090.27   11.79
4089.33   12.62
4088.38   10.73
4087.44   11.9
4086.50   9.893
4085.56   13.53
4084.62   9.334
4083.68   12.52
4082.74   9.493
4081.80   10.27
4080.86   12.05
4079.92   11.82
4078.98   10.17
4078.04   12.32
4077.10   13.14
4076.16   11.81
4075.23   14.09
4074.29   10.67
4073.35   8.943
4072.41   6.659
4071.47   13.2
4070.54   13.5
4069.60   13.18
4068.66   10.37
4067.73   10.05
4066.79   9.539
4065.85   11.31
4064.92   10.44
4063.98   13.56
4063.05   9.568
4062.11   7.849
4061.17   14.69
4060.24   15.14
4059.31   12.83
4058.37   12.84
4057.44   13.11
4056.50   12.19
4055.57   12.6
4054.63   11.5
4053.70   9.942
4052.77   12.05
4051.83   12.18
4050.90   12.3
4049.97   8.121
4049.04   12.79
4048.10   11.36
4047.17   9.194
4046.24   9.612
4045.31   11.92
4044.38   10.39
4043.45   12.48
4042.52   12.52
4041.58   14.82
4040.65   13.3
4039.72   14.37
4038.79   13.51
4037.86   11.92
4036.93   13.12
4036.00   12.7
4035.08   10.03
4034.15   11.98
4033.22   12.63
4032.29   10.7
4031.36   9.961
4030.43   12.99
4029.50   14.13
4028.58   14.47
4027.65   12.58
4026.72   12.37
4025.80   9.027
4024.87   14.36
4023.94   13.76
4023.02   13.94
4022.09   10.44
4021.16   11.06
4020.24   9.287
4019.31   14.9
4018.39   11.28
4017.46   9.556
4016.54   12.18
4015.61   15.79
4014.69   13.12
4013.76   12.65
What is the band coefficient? 1.6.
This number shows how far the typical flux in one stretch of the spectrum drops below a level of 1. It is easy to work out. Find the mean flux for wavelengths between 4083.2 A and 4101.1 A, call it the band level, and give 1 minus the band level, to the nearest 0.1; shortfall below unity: -10.6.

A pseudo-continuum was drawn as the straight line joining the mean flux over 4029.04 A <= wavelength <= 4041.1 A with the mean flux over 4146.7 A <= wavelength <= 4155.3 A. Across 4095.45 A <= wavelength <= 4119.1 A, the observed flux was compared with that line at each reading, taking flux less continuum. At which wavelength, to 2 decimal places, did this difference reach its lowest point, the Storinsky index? 4114.83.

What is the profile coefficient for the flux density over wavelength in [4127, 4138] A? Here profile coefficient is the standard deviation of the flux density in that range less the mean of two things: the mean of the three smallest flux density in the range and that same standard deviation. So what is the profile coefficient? -4.2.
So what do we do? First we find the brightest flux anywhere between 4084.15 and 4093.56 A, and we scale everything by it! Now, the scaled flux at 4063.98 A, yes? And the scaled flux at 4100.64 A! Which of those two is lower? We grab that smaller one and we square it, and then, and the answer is 0.58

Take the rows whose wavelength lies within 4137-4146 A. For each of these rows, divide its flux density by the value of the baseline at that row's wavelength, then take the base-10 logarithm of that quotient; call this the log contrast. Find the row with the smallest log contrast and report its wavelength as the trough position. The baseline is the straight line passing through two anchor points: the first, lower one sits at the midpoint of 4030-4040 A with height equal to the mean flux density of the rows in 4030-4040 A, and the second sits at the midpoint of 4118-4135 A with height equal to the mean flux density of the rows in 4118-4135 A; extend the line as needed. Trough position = 4137.63 A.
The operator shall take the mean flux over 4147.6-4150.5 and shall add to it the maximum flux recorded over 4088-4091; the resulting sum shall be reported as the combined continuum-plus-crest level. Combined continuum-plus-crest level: 26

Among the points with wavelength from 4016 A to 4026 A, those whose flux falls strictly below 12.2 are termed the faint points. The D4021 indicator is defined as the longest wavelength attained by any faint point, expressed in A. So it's 4025.80 A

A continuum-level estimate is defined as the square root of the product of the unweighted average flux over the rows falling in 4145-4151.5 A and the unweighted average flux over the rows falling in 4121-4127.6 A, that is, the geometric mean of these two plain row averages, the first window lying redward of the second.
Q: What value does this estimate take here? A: 12.4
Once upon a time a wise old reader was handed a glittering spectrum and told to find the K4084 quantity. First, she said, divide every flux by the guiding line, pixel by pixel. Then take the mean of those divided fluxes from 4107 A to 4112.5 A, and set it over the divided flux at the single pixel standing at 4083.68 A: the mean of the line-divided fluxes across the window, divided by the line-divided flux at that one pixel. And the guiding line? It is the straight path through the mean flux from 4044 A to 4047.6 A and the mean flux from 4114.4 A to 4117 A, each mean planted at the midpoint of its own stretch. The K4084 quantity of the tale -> 0.77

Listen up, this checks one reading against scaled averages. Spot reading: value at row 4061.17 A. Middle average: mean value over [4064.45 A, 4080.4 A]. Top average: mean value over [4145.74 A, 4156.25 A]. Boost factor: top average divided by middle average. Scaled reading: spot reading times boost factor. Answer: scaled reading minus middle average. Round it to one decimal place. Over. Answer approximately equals 3.8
